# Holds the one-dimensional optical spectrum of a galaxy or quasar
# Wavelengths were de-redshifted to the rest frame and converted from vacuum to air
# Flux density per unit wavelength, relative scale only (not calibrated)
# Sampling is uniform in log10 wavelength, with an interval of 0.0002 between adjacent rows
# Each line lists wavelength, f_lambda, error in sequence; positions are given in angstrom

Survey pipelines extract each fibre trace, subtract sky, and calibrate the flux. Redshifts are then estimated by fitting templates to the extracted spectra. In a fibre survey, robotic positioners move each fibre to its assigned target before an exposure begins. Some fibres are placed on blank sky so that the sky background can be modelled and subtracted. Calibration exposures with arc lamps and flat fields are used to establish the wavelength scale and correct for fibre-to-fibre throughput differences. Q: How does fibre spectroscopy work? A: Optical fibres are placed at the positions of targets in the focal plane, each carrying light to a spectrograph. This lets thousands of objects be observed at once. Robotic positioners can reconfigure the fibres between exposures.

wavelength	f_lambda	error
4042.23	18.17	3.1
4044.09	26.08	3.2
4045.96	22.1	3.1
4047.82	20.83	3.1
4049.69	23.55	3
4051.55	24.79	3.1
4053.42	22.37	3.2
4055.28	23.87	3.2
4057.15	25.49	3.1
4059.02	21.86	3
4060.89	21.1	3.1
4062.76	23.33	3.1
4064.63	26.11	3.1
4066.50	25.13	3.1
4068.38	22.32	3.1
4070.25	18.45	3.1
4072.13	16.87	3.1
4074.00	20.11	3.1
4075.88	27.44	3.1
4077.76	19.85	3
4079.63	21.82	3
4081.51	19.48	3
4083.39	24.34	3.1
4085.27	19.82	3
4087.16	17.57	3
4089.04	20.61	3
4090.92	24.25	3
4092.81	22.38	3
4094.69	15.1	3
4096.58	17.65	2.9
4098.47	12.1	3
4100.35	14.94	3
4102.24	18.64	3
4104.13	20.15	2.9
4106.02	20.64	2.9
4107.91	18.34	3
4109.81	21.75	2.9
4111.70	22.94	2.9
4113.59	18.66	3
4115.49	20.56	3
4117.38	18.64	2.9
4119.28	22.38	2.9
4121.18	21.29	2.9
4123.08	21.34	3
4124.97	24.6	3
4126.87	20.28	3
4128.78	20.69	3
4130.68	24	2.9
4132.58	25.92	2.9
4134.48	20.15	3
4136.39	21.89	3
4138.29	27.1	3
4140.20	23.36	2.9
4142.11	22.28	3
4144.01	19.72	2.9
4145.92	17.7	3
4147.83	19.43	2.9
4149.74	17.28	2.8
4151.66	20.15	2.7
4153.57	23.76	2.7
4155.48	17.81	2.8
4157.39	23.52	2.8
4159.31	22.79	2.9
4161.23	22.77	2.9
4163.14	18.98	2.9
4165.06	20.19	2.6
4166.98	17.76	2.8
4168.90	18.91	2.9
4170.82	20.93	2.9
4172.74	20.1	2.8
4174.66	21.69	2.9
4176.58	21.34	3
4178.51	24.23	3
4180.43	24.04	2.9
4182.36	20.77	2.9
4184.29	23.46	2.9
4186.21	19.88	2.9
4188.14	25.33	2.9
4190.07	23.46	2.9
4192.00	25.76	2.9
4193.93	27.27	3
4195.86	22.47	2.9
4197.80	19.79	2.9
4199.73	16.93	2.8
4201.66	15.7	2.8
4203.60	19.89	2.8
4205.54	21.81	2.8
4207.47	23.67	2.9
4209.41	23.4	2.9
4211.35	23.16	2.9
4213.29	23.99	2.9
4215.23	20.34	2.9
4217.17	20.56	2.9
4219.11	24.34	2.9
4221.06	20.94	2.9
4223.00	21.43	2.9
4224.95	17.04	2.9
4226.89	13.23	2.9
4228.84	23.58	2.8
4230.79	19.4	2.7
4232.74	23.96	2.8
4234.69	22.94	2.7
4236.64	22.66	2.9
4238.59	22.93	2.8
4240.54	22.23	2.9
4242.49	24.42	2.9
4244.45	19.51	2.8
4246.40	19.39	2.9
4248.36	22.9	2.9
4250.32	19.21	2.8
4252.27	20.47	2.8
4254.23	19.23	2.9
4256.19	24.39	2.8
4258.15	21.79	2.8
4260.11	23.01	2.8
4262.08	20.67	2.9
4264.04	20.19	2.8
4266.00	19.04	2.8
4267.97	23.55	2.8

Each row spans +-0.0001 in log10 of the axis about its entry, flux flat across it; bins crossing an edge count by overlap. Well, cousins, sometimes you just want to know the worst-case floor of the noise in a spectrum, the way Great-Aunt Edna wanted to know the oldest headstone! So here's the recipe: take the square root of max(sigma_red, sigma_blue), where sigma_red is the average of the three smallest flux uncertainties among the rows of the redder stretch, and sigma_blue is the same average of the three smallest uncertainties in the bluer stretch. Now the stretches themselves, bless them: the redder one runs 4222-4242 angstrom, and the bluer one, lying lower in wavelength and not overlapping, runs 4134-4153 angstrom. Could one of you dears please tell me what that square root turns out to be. 1.673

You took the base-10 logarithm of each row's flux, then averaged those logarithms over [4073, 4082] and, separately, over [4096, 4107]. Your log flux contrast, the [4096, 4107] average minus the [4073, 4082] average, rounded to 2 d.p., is -0.10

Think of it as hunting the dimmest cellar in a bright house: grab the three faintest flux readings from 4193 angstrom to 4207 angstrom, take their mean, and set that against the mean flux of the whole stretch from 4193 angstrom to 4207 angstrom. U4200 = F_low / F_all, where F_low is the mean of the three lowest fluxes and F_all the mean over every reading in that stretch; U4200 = 0.85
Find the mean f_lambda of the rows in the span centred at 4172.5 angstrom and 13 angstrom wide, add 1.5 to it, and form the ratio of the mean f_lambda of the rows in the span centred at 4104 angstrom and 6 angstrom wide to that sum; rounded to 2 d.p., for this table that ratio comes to 0.89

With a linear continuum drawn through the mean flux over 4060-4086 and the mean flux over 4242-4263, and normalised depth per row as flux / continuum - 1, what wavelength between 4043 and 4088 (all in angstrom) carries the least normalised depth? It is 4072.13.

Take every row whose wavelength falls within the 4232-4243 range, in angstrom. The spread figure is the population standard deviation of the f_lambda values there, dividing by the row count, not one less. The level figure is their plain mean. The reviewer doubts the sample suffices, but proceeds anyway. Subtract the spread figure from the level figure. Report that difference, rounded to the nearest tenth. 22.4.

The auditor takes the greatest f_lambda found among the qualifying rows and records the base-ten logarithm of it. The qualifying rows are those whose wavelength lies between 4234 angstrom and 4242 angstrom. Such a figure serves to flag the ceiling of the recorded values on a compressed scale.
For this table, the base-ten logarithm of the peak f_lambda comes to 1.36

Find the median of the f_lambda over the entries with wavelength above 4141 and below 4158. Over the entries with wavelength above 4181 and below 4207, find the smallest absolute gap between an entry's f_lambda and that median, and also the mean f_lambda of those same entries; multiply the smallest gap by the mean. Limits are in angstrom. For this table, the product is 1.5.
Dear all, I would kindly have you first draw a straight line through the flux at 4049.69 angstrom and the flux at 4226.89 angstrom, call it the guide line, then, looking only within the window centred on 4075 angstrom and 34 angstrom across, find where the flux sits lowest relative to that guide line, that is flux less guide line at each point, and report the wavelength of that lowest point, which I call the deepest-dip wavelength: 4072.13 angstrom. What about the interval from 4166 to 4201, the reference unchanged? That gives 4166.98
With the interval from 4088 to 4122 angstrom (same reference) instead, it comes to 4098.47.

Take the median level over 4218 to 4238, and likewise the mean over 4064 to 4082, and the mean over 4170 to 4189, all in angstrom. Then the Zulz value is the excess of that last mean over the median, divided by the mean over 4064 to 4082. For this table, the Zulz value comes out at 0.006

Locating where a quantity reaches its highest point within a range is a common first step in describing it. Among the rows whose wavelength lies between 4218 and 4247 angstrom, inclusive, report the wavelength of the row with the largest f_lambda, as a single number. 4242.49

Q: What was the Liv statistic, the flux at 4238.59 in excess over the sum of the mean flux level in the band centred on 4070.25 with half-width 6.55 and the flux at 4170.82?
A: -20.3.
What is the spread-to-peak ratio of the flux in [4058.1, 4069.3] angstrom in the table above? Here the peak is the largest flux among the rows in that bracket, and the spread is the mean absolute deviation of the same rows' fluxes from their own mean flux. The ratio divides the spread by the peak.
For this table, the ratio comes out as 0.0593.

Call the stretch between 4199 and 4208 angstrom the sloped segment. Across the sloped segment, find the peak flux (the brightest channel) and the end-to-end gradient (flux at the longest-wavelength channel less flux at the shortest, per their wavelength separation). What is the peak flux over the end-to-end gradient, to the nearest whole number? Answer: 27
